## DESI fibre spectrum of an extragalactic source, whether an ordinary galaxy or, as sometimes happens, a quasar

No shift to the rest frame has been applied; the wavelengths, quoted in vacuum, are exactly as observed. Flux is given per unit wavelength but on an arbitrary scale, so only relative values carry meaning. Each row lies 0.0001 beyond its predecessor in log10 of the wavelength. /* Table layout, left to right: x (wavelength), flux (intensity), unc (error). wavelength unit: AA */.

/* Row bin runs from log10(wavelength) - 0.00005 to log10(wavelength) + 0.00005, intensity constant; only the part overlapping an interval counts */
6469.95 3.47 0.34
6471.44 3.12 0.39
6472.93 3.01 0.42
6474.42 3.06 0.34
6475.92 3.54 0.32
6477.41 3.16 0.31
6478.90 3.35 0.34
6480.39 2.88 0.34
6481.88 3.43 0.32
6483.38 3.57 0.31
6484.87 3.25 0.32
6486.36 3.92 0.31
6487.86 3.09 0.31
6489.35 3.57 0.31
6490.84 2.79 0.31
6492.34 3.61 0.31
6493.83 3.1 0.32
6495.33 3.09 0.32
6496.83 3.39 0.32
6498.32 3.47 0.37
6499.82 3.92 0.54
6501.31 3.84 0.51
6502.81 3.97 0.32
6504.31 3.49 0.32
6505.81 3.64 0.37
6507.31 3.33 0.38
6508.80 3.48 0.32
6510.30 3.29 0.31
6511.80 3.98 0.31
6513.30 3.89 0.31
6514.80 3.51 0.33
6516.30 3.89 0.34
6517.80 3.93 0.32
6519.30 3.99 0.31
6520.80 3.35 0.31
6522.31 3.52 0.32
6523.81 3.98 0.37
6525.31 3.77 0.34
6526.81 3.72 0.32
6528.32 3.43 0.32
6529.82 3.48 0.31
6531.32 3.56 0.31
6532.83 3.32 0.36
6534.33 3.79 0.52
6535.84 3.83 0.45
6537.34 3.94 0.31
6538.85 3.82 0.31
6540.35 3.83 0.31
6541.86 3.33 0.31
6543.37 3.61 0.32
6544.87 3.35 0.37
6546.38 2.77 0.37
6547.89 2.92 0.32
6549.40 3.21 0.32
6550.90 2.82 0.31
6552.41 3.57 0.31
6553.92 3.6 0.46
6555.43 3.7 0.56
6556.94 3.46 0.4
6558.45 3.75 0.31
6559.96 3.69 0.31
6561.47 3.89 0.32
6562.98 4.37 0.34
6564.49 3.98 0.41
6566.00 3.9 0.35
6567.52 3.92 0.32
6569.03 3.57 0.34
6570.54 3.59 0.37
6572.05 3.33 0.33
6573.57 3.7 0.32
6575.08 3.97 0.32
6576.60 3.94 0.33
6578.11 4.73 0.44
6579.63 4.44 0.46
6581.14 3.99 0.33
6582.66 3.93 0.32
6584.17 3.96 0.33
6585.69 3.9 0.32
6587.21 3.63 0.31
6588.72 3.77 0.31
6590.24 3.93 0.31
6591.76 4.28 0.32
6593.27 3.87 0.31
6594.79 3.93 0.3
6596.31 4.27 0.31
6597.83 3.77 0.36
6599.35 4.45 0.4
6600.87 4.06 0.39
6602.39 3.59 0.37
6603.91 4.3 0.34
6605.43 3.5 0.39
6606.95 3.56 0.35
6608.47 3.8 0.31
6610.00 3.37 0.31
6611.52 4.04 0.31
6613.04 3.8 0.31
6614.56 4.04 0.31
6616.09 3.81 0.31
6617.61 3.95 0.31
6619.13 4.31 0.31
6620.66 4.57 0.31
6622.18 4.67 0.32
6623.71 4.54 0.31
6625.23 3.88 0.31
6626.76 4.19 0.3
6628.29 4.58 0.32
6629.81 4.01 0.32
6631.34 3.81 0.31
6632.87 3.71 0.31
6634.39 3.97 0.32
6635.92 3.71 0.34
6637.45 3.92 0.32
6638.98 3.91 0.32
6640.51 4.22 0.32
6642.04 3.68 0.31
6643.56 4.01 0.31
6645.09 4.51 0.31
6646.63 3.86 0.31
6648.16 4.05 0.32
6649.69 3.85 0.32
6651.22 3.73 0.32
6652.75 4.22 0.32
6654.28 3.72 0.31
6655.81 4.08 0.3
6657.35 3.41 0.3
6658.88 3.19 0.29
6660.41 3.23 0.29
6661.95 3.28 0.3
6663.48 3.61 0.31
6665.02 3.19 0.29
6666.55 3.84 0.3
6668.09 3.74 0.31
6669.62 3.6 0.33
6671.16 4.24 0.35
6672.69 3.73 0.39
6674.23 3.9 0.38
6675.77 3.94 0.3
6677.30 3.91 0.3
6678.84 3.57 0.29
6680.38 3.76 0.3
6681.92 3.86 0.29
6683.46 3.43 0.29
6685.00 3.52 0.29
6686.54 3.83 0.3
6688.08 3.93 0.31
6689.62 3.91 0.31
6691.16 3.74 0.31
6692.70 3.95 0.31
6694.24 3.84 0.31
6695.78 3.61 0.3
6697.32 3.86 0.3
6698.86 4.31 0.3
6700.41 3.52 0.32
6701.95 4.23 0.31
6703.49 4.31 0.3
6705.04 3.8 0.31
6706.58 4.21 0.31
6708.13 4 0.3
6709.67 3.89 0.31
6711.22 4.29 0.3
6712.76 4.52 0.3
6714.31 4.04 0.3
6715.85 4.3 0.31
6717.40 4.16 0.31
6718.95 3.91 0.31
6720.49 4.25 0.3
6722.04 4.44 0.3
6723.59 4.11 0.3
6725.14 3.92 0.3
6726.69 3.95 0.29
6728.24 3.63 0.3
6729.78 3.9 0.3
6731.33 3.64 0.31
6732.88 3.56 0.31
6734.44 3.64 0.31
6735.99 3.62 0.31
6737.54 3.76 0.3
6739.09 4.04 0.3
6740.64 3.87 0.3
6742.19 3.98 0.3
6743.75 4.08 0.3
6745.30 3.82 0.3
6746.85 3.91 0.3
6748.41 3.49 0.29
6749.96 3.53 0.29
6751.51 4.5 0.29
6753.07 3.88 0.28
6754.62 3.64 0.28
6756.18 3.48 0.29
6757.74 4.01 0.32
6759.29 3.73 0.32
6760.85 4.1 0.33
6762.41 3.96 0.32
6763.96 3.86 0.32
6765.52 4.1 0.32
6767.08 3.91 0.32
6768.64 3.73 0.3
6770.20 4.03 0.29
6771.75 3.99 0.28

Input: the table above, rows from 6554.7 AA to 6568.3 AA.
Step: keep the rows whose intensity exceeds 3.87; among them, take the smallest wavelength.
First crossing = 6561.47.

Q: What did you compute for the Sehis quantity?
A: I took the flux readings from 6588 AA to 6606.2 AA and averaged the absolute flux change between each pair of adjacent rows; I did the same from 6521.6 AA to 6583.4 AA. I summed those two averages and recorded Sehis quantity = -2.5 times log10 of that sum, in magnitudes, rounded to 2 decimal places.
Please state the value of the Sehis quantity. 0.39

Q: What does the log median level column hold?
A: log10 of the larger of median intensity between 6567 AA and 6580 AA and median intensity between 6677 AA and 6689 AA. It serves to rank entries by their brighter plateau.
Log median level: 0.593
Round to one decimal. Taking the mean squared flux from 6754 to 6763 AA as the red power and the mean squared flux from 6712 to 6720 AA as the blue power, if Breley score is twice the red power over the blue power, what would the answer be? 1.7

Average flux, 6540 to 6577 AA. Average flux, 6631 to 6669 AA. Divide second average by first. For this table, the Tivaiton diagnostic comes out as 1.05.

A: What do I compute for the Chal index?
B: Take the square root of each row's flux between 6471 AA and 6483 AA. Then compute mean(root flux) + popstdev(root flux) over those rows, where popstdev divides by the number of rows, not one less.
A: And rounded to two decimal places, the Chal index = 1.85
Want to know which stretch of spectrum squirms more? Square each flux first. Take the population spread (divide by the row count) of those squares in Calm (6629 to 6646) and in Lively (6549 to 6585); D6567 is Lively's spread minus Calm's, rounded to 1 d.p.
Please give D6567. 1.1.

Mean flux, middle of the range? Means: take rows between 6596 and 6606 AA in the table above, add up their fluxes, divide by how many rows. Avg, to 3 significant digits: 3.99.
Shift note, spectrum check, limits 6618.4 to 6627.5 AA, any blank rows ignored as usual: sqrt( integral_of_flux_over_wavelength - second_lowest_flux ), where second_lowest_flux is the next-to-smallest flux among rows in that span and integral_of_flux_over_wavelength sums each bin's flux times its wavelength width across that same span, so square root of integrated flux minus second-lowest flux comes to 6.0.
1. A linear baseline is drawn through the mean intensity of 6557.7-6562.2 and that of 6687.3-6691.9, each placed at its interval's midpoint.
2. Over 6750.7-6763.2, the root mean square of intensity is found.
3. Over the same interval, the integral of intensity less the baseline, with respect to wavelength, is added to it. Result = 4.0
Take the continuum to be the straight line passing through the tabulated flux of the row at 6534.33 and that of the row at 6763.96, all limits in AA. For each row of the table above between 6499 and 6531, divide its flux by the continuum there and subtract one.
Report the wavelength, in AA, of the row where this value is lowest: 6510.30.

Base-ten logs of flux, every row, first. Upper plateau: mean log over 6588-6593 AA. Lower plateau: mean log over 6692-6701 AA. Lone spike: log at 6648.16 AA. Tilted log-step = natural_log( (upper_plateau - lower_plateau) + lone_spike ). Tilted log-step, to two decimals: -0.47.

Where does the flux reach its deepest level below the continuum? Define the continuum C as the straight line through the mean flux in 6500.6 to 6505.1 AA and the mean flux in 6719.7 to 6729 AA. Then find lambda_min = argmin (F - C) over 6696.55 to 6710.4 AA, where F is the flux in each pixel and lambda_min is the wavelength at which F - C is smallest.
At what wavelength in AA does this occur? 6700.41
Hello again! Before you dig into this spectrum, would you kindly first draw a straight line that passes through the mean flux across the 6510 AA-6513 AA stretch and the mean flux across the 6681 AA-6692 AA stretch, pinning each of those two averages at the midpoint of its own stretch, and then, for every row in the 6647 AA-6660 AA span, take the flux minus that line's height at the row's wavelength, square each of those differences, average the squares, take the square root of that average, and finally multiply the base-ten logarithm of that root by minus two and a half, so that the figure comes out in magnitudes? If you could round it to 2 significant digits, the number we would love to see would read 1.2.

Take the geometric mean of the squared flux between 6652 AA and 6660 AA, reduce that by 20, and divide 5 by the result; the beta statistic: -0.80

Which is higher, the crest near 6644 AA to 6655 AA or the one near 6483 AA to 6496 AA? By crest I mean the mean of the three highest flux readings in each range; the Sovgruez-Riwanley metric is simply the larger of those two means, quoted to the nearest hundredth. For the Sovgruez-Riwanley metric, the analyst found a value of 4.26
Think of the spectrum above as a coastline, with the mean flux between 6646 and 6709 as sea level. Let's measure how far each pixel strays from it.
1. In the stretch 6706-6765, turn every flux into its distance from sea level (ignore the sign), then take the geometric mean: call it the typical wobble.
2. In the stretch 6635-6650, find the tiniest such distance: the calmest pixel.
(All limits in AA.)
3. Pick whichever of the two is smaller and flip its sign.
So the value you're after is -0.06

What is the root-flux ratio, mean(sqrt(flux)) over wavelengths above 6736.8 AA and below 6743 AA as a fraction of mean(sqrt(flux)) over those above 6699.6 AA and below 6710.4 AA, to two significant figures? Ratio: 0.99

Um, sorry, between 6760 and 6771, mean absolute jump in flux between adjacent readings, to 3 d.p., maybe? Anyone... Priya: 0.192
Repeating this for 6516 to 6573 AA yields 0.237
